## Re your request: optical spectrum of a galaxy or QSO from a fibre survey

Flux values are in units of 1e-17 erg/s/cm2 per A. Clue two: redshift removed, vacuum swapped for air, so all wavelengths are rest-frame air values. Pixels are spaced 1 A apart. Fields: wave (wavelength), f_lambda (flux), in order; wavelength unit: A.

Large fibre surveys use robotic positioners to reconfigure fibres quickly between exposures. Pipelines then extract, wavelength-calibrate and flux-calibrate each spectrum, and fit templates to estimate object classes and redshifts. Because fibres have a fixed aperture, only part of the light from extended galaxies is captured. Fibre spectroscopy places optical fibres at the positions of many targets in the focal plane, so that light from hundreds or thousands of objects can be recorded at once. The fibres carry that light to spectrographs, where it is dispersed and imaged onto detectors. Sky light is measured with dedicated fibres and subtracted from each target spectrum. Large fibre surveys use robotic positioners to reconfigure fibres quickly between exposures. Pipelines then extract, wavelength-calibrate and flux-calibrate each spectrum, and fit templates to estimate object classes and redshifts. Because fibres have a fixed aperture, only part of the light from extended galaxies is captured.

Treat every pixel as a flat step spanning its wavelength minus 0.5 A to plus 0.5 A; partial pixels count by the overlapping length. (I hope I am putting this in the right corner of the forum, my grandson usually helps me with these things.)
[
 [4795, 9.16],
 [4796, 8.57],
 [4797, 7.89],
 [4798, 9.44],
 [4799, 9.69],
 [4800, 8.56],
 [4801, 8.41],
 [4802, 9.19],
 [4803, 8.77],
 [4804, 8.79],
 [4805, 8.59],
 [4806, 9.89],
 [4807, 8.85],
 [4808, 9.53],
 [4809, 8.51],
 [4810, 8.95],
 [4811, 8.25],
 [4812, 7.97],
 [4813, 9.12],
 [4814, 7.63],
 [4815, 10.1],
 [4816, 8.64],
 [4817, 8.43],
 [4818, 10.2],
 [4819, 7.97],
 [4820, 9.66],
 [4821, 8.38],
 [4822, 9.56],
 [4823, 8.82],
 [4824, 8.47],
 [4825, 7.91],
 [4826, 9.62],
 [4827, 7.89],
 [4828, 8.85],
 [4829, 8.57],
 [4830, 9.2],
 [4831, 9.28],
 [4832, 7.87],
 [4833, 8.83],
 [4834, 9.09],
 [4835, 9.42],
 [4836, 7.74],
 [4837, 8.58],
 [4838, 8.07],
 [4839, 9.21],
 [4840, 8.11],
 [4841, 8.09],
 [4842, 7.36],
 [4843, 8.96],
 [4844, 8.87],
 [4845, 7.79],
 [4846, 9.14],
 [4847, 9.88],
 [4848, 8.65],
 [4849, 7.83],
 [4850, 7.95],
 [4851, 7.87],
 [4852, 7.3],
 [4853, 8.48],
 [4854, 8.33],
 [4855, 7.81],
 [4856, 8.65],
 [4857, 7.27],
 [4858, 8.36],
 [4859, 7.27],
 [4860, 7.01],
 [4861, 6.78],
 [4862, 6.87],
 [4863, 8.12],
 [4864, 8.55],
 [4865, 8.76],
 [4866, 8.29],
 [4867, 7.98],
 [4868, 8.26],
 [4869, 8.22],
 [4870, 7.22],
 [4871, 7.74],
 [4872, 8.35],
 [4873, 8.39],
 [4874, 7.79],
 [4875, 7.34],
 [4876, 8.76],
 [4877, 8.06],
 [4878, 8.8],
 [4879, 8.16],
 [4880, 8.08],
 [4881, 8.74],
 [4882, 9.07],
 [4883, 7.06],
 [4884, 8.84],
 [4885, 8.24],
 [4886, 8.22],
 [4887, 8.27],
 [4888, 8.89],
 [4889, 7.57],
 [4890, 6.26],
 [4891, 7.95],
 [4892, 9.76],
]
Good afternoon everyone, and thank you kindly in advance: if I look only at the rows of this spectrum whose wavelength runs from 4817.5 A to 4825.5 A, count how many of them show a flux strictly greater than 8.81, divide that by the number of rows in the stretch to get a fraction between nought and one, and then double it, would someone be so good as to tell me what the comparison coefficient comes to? 1.0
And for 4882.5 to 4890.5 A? 0.5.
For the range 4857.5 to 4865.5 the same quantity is 0.0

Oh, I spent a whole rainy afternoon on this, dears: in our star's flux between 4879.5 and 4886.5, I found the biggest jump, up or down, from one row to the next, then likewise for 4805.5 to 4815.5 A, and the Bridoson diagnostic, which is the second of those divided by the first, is 1.2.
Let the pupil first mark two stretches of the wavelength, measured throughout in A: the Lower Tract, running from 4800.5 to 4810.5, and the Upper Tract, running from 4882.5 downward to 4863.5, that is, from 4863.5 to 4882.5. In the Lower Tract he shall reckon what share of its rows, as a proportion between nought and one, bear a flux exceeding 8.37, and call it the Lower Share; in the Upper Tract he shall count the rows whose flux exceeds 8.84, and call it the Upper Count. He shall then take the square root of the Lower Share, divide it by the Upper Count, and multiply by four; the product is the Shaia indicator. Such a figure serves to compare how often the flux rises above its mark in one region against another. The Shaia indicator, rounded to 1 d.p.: 4.0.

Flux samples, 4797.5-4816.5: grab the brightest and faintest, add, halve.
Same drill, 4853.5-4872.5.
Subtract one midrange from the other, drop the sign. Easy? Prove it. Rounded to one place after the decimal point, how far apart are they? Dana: 1.1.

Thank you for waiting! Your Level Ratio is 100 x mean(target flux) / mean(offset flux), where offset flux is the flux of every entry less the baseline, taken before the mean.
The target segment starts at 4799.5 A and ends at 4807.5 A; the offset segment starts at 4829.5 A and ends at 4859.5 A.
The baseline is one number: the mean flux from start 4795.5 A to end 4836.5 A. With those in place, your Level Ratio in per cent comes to -2056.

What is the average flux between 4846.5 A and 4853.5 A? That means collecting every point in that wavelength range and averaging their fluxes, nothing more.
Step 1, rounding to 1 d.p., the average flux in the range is 8.3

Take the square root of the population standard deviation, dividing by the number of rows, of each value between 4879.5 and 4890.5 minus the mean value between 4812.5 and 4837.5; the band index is 0.90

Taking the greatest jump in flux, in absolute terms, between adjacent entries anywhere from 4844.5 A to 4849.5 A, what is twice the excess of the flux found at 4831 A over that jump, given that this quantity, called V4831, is 15.9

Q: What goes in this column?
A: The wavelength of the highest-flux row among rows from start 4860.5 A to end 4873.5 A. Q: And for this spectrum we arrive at 4865 A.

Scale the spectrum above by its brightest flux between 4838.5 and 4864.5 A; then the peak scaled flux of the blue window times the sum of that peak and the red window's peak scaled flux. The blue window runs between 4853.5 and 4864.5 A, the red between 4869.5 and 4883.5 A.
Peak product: 1.57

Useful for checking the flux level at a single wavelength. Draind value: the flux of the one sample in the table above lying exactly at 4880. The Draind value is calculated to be 8.08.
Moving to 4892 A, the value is 9.76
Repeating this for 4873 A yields 8.39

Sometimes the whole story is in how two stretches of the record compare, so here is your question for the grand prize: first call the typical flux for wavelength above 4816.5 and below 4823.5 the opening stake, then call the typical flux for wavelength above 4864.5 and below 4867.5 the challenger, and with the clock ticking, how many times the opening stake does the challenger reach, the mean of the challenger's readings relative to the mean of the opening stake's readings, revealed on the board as 0.93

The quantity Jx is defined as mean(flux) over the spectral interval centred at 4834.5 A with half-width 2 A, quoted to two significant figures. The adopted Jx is 8.8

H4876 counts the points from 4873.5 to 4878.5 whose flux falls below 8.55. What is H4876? 3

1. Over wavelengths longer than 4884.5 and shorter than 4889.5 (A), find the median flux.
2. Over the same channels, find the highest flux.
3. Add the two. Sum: 17.1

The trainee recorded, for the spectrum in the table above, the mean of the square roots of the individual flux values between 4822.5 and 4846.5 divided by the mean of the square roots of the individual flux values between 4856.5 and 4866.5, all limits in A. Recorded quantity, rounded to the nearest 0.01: 1.05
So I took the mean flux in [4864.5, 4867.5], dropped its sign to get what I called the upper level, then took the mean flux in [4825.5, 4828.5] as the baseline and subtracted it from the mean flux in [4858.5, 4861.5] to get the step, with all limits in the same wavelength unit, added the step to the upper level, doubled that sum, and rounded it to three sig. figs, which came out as 13.2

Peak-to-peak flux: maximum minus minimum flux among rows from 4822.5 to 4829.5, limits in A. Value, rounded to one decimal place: 1.7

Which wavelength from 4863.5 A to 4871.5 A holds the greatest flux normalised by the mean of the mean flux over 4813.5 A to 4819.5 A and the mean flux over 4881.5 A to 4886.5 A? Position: 4865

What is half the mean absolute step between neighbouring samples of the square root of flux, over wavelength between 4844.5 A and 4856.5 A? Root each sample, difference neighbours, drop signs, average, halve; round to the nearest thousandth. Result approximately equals 0.060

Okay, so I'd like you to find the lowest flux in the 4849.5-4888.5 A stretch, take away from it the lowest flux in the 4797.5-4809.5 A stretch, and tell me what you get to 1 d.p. -1.6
